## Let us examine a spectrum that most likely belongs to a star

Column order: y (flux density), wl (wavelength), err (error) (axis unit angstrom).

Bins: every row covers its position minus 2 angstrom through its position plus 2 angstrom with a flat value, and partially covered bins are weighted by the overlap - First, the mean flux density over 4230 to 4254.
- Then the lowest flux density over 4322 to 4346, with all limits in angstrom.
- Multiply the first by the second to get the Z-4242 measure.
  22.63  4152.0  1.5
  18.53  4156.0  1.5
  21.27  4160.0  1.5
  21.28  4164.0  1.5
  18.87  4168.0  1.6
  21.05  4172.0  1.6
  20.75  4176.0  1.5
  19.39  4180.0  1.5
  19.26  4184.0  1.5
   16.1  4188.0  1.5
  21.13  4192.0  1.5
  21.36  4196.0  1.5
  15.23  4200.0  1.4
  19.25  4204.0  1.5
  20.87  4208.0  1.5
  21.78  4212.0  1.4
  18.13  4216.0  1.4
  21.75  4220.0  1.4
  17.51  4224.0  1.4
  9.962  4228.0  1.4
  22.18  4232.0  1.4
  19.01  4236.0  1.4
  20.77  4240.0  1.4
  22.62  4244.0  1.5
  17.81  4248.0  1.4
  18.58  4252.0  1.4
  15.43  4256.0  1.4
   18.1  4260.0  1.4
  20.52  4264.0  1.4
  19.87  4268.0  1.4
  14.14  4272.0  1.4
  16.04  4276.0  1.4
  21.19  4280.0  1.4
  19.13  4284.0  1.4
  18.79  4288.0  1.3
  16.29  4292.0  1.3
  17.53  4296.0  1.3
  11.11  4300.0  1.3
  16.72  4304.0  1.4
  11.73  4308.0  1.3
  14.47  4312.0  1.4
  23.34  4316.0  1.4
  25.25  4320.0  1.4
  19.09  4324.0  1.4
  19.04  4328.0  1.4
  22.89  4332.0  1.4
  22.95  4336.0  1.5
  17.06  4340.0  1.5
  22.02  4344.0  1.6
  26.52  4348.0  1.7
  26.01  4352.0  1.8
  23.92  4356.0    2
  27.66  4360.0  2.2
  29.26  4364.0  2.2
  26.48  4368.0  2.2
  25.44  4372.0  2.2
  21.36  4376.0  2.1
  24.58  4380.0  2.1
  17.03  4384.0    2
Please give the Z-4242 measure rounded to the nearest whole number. 344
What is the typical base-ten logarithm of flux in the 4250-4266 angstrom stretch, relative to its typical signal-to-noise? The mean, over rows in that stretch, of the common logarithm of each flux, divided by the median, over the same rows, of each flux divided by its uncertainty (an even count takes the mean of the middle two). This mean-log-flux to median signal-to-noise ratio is 0.096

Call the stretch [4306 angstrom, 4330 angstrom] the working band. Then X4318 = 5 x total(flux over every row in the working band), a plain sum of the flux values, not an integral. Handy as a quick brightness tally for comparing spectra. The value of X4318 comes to 565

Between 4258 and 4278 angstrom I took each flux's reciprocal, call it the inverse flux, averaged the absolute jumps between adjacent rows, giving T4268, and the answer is 0.0092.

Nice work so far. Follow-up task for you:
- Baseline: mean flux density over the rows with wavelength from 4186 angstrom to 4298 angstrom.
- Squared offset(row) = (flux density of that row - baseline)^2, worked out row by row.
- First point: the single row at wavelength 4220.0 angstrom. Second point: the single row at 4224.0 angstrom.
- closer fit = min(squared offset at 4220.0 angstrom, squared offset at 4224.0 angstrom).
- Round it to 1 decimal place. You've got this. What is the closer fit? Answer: 1.2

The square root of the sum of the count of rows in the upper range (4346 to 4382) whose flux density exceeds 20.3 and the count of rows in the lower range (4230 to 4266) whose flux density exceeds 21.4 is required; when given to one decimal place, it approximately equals 3.3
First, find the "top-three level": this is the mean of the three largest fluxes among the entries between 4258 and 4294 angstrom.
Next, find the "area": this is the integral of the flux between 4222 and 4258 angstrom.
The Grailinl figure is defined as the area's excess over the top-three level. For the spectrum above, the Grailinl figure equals 635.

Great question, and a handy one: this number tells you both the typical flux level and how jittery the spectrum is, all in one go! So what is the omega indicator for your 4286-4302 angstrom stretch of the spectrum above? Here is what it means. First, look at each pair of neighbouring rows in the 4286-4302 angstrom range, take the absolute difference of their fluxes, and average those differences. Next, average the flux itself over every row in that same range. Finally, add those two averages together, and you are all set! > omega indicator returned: 19.3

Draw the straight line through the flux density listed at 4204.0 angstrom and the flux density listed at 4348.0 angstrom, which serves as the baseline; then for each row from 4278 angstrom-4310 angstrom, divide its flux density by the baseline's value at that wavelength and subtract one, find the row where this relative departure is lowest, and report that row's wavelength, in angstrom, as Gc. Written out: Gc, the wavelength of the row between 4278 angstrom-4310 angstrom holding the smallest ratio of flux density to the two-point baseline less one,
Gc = 4300.0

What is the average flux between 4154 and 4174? 20.2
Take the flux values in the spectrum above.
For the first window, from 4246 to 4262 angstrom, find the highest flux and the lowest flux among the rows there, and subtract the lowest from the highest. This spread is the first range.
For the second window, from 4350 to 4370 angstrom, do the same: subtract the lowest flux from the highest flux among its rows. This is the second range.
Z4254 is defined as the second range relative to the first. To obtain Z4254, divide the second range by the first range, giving 1.7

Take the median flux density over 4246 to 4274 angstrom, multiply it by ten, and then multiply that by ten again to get 1810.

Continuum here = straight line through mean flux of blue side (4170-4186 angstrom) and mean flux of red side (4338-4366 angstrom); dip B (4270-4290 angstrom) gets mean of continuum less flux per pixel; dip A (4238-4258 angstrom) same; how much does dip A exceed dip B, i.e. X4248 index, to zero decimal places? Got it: -2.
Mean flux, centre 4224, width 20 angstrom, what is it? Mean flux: 17.9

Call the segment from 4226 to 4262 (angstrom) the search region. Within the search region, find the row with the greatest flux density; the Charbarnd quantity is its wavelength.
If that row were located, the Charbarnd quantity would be 4244.0 angstrom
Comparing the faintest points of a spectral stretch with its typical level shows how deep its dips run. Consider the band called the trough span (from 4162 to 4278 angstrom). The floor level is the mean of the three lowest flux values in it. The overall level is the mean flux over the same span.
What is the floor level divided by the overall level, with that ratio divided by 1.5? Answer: 0.46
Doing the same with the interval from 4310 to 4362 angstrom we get 0.50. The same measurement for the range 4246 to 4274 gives 0.59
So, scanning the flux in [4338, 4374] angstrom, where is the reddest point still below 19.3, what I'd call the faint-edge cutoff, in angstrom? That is 4340.0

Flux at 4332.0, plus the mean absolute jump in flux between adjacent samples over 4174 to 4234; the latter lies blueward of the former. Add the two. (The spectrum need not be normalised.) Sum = 26.7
